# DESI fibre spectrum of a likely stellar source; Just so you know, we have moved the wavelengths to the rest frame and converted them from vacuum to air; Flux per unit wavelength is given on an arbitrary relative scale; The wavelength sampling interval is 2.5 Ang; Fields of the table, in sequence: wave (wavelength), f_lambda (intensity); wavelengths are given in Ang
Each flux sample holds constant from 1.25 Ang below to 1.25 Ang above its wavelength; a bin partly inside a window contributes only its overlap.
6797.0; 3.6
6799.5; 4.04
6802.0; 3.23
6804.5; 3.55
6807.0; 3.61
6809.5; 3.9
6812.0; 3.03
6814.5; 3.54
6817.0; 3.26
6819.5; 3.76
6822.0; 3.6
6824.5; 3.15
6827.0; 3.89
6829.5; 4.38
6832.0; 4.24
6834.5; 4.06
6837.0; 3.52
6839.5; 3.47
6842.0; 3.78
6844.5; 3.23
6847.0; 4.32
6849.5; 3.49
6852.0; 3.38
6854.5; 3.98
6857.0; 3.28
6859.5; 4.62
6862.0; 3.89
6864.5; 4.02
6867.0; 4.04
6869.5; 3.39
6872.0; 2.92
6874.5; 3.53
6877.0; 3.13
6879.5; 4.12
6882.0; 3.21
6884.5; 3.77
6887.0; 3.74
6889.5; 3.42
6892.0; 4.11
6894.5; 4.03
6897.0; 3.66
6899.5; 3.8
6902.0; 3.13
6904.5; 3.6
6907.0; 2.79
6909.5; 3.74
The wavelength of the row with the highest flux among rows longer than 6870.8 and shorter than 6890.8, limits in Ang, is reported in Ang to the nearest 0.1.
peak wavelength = 6879.5 Ang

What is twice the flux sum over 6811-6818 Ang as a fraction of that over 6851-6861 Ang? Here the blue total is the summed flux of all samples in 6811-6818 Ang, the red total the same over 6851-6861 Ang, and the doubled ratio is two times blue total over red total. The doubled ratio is 1.3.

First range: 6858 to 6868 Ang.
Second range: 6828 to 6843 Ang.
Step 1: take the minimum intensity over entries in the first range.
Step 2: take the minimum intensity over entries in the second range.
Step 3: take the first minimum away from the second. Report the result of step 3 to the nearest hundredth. -0.42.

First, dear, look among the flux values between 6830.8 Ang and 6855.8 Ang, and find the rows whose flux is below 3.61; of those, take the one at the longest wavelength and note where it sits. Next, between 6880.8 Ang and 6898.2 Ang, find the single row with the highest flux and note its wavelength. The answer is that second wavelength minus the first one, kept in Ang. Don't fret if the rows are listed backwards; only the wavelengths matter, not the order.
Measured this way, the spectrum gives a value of 40.0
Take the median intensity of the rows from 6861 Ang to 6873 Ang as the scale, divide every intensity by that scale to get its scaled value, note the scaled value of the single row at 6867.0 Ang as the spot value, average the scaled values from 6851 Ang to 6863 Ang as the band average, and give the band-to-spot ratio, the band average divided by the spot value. 0.95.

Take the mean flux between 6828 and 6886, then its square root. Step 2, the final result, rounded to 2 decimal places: 1.93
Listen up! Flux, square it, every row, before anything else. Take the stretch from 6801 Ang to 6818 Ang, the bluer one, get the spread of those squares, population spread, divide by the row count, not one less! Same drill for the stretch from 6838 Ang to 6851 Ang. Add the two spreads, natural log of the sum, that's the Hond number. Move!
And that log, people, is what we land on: 1.55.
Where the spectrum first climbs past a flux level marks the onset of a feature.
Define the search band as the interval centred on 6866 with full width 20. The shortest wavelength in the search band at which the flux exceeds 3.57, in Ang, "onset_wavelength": 6859.5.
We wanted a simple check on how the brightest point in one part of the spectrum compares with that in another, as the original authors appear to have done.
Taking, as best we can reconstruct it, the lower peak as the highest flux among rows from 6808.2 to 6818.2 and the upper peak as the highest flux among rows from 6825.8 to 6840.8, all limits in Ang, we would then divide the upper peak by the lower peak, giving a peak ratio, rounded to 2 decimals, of 1.12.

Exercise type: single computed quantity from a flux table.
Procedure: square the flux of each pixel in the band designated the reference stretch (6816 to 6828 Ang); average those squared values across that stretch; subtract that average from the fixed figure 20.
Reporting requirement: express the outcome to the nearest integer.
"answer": 7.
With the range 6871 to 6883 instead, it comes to 8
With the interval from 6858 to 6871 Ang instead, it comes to 4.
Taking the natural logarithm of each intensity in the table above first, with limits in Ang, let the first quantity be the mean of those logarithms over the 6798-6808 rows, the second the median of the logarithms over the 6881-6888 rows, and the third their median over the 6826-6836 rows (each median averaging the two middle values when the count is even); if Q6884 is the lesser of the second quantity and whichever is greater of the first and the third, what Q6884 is 1.32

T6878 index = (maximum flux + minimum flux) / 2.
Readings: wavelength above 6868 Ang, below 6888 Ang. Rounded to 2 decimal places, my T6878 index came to 3.52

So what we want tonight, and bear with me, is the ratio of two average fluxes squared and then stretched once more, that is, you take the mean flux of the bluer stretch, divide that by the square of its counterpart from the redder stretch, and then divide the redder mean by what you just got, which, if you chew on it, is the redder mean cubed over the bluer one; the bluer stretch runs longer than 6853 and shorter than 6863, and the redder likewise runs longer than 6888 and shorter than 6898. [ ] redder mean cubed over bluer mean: 14.0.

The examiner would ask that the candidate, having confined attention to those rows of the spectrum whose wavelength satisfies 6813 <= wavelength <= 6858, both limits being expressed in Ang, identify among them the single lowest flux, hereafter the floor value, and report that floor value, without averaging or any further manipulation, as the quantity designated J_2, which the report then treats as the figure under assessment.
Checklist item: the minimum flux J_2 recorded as 3.15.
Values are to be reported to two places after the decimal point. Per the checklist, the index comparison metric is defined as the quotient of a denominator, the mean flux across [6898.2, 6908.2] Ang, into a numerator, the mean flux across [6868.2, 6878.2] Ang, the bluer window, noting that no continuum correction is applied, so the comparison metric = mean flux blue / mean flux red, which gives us 0.97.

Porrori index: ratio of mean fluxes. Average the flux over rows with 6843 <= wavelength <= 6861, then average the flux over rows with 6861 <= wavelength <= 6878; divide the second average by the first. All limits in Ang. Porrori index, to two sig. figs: 0.95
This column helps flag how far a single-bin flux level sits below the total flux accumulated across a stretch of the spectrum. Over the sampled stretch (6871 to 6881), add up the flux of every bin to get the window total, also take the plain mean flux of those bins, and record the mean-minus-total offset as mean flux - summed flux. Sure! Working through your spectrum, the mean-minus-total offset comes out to -10.27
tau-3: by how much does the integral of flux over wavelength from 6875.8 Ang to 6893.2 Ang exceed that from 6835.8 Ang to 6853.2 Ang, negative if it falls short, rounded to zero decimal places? 1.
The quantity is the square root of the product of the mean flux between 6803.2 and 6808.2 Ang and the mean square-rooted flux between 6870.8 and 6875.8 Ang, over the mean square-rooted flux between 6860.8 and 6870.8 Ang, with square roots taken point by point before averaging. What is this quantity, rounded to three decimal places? 1.295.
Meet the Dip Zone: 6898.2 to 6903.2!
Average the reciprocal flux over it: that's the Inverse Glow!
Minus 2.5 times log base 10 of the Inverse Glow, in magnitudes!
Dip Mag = 1.34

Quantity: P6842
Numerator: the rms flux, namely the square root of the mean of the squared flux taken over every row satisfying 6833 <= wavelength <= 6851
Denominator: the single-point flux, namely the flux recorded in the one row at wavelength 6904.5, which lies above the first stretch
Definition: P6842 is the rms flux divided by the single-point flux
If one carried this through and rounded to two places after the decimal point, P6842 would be 1.03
